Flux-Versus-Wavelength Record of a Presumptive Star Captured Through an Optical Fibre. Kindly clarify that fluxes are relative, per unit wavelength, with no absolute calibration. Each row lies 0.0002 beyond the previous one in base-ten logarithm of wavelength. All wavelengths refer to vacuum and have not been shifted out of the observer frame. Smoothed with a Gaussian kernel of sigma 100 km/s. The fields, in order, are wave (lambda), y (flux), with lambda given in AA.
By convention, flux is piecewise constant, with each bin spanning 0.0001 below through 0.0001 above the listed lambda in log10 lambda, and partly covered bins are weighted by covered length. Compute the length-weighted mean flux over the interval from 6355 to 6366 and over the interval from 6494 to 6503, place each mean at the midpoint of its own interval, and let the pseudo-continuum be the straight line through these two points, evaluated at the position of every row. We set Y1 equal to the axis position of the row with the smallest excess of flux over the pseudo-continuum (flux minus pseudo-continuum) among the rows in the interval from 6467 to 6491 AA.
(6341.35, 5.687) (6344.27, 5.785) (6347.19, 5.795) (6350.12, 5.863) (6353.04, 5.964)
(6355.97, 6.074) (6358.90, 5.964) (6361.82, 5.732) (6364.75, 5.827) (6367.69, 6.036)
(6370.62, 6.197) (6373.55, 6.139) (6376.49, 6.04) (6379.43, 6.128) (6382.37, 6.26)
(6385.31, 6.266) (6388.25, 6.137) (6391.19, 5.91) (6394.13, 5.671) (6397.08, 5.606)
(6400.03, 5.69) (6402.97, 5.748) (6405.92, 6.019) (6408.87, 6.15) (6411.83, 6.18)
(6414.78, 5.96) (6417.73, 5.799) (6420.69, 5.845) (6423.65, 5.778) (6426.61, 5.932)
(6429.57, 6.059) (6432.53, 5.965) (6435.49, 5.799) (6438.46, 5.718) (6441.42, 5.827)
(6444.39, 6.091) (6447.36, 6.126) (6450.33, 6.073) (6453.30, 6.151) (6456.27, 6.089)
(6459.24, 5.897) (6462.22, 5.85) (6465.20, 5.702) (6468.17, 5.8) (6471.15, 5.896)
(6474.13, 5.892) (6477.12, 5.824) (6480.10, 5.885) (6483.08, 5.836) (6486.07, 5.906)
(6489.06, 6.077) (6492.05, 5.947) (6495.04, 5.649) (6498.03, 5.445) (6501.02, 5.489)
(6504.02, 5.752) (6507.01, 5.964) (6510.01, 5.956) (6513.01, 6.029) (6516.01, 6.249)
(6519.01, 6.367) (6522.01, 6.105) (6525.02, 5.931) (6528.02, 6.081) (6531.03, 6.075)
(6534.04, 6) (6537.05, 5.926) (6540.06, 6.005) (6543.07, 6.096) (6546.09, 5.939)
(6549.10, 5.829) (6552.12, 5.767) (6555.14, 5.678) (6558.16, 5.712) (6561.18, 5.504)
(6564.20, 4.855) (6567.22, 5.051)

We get 6468.17 AA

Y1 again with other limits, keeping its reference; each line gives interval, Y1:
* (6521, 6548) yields 6525.02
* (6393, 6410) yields 6397.08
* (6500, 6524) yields 6501.02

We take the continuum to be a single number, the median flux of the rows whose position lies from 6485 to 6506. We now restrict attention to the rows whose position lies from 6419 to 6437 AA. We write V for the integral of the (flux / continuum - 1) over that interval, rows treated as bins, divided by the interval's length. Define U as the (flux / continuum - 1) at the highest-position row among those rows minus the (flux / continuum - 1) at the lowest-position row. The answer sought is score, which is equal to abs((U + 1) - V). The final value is 0.97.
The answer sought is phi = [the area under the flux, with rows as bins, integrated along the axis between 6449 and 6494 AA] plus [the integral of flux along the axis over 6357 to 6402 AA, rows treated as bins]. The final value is 535.1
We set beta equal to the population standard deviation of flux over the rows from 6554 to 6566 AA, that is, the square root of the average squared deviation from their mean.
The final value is 0.345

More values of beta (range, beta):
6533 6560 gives 0.136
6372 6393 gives 0.115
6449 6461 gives 0.094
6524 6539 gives 0.067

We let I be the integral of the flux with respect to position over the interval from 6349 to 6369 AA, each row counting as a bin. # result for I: 118.5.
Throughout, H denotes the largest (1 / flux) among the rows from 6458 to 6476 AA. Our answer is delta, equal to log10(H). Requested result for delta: -0.756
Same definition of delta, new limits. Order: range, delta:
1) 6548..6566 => -0.686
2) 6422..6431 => -0.762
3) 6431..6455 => -0.757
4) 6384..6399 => -0.749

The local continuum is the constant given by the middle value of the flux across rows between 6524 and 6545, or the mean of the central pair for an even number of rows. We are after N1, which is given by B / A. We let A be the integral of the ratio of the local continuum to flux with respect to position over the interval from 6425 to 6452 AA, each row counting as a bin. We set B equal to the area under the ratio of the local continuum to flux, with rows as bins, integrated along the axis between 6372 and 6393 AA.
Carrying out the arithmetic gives 0.76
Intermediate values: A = 27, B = 21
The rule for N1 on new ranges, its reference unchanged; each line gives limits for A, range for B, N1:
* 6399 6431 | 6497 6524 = 0.84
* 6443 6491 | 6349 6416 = 1.39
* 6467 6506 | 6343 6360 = 0.43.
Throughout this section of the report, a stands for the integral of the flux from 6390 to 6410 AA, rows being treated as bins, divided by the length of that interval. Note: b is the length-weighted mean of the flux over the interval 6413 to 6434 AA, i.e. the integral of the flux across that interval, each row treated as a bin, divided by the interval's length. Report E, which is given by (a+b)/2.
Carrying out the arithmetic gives 5.87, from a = 5.82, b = 5.91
